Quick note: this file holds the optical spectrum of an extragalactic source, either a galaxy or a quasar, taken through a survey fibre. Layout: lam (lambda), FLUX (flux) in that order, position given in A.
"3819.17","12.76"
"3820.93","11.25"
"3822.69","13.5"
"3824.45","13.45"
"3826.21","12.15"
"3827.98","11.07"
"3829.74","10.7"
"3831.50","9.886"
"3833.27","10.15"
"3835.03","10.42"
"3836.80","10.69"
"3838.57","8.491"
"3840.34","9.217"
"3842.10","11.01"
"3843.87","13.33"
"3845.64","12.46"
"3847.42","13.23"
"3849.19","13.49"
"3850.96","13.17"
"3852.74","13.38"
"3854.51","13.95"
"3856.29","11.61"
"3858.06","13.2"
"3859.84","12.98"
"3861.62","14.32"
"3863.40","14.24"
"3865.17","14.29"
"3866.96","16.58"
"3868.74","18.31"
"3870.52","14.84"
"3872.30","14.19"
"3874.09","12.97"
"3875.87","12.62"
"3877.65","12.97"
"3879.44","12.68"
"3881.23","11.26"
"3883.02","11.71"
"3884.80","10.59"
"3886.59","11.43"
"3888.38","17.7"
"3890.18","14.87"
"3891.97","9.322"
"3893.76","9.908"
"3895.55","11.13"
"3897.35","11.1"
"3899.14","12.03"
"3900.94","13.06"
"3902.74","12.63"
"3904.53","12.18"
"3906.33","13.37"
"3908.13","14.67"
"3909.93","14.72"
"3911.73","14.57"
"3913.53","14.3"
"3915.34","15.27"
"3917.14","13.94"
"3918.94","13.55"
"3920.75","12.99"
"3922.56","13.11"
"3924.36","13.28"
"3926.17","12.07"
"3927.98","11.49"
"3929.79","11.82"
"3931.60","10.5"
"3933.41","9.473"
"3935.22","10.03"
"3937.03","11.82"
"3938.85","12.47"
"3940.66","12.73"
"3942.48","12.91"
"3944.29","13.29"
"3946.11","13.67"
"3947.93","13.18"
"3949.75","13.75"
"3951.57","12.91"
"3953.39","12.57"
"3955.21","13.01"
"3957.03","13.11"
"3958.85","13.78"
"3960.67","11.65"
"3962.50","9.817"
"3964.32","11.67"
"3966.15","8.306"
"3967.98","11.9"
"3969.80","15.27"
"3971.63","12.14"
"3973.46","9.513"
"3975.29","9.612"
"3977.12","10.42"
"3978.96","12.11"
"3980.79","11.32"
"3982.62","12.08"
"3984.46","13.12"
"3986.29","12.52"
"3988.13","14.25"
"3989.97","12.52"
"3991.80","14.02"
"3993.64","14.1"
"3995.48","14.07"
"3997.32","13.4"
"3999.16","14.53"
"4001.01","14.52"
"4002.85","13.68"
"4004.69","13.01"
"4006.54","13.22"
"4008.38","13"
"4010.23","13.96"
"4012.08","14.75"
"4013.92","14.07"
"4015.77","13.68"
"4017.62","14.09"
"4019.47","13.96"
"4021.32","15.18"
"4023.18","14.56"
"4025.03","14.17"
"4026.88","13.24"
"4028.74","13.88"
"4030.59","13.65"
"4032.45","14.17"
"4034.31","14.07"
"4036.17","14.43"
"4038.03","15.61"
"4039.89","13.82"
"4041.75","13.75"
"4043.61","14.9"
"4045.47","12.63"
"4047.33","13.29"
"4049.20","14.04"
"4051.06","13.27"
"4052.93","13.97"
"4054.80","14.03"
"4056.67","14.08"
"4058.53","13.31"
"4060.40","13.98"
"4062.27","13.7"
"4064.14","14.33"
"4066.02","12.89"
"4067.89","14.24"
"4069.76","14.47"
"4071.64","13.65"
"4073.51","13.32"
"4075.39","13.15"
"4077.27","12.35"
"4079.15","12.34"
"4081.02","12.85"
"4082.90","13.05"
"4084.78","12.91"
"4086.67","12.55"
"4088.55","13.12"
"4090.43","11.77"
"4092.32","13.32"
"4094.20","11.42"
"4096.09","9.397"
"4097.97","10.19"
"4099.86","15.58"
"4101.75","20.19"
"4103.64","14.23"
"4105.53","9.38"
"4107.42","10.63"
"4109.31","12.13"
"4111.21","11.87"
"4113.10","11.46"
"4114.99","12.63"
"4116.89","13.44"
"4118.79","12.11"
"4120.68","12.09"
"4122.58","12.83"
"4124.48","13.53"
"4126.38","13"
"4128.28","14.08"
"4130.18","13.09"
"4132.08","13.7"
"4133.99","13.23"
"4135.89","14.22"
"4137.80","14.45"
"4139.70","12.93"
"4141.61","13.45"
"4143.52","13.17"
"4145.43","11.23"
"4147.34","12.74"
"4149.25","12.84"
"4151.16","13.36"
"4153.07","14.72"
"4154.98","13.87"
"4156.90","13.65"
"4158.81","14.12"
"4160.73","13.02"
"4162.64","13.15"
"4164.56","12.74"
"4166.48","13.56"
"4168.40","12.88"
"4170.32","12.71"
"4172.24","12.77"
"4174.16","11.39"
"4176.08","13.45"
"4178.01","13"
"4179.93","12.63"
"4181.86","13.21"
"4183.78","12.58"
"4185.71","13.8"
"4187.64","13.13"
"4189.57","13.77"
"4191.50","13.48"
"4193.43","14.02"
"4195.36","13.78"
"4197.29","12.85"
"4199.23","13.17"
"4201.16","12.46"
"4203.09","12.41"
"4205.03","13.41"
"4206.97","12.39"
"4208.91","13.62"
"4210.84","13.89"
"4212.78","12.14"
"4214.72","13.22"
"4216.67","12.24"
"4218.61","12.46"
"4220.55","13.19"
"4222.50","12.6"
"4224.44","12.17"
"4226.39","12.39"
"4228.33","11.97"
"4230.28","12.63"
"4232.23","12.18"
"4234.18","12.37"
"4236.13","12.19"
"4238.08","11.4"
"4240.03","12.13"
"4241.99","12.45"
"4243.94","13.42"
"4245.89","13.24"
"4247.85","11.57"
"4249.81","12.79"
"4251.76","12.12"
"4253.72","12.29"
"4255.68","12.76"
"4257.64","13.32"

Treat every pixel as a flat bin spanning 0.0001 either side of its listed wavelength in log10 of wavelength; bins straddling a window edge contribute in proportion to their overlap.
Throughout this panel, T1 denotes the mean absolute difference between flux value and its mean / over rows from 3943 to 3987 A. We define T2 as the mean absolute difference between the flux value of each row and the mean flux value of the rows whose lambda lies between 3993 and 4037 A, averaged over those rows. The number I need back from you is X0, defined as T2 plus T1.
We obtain 1.7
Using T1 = 1.2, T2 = 0.42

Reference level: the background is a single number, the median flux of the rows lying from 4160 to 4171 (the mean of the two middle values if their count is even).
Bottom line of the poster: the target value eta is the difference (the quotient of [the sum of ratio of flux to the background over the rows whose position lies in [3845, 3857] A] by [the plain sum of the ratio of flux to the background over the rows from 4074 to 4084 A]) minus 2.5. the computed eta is -1.07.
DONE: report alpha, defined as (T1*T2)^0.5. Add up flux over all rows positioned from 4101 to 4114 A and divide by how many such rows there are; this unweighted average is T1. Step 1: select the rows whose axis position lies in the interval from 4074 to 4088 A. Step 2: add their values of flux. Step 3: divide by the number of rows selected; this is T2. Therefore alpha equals 12.8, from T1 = 12.8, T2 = 12.7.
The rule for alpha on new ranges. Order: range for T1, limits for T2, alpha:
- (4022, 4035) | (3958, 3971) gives 12.8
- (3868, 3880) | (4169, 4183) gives 13.4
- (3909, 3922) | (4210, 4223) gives 13.5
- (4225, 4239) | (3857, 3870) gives 13.4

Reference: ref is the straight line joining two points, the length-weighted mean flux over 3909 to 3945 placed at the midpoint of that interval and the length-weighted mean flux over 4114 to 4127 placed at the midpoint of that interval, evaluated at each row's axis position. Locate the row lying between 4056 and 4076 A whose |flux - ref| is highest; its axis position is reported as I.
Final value 4069.76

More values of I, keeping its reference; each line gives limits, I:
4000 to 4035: 4021.32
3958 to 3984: 3966.15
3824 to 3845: 3838.57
